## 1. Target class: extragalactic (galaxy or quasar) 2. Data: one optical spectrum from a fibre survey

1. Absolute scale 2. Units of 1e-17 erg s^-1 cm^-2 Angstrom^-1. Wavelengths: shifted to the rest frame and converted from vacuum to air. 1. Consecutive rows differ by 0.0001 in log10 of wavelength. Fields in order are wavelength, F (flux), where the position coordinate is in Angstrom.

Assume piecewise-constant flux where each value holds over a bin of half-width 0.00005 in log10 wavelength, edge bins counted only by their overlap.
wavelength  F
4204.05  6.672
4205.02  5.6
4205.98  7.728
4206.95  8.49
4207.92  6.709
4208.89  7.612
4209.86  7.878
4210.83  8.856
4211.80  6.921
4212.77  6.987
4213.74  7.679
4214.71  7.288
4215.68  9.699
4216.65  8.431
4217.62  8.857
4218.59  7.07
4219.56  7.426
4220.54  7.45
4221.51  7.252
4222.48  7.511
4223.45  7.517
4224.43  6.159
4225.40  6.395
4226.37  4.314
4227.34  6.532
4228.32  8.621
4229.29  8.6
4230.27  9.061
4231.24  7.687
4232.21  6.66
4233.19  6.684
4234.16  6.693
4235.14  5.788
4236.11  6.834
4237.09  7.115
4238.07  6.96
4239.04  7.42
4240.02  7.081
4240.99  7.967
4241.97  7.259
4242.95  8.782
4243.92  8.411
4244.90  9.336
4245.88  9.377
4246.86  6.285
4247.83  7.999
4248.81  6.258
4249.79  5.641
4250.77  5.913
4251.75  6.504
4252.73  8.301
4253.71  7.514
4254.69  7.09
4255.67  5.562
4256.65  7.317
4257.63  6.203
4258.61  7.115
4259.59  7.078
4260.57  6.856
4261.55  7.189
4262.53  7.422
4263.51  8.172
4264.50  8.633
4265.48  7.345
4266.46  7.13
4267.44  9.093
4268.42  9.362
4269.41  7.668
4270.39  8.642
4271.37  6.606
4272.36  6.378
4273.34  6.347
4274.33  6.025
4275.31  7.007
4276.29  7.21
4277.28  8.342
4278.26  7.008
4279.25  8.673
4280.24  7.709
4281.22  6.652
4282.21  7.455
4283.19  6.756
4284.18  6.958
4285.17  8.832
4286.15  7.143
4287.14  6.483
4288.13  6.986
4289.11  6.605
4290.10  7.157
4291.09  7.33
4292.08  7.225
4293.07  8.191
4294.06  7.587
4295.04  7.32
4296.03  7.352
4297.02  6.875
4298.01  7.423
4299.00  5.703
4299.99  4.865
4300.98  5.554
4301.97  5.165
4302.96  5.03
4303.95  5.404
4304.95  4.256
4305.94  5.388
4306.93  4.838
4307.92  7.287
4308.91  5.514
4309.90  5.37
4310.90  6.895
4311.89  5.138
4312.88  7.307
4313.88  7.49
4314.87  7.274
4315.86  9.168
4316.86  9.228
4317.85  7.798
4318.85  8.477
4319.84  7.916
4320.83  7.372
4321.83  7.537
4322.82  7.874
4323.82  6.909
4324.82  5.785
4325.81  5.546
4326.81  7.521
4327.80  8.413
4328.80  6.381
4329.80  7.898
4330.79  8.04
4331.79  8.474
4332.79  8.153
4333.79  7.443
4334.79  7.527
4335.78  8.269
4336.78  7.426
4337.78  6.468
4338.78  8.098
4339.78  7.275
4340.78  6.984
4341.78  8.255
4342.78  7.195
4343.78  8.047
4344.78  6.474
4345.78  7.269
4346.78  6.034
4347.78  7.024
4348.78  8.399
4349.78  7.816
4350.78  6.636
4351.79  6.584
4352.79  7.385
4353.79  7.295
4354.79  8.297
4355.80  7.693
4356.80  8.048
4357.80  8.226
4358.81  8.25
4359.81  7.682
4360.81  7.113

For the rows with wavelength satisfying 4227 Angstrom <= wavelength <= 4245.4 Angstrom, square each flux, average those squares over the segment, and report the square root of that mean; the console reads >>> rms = 7.6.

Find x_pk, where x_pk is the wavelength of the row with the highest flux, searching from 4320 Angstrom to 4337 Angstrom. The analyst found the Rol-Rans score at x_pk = 4331.79 Angstrom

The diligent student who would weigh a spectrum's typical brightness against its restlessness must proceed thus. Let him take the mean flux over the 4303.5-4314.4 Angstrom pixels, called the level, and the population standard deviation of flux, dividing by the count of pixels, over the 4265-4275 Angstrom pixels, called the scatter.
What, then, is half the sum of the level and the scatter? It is 3.52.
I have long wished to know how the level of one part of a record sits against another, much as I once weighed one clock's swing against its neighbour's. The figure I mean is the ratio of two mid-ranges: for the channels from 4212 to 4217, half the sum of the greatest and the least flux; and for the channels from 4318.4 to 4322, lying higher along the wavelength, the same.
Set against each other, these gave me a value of 1.05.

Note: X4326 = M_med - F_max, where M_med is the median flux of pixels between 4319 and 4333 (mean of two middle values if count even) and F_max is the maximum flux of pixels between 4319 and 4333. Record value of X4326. -0.8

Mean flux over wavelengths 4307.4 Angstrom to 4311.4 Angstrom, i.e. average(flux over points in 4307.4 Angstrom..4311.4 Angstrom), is 6.3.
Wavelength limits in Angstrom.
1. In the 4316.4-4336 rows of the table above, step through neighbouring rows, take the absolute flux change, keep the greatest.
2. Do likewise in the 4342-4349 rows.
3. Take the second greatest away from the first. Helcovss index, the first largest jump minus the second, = 0.5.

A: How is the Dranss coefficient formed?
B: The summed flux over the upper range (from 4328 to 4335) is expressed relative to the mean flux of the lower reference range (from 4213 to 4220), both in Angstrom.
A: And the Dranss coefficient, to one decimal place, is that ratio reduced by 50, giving -43.3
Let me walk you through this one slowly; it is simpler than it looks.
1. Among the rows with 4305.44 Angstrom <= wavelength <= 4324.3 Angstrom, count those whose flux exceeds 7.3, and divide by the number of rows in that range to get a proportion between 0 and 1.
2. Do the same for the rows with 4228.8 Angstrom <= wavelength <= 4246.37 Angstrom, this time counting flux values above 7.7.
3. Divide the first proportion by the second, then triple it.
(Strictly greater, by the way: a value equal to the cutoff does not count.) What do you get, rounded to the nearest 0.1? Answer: 4.1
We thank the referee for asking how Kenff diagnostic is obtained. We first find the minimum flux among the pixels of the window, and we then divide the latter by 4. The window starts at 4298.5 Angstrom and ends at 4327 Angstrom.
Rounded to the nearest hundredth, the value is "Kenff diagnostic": 1.06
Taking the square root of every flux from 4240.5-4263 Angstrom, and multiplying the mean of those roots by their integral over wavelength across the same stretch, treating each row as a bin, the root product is 163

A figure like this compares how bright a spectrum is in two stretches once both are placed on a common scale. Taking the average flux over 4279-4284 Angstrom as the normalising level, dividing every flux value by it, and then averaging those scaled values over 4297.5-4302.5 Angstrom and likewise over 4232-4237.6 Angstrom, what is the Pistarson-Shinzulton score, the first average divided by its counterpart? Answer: 0.87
